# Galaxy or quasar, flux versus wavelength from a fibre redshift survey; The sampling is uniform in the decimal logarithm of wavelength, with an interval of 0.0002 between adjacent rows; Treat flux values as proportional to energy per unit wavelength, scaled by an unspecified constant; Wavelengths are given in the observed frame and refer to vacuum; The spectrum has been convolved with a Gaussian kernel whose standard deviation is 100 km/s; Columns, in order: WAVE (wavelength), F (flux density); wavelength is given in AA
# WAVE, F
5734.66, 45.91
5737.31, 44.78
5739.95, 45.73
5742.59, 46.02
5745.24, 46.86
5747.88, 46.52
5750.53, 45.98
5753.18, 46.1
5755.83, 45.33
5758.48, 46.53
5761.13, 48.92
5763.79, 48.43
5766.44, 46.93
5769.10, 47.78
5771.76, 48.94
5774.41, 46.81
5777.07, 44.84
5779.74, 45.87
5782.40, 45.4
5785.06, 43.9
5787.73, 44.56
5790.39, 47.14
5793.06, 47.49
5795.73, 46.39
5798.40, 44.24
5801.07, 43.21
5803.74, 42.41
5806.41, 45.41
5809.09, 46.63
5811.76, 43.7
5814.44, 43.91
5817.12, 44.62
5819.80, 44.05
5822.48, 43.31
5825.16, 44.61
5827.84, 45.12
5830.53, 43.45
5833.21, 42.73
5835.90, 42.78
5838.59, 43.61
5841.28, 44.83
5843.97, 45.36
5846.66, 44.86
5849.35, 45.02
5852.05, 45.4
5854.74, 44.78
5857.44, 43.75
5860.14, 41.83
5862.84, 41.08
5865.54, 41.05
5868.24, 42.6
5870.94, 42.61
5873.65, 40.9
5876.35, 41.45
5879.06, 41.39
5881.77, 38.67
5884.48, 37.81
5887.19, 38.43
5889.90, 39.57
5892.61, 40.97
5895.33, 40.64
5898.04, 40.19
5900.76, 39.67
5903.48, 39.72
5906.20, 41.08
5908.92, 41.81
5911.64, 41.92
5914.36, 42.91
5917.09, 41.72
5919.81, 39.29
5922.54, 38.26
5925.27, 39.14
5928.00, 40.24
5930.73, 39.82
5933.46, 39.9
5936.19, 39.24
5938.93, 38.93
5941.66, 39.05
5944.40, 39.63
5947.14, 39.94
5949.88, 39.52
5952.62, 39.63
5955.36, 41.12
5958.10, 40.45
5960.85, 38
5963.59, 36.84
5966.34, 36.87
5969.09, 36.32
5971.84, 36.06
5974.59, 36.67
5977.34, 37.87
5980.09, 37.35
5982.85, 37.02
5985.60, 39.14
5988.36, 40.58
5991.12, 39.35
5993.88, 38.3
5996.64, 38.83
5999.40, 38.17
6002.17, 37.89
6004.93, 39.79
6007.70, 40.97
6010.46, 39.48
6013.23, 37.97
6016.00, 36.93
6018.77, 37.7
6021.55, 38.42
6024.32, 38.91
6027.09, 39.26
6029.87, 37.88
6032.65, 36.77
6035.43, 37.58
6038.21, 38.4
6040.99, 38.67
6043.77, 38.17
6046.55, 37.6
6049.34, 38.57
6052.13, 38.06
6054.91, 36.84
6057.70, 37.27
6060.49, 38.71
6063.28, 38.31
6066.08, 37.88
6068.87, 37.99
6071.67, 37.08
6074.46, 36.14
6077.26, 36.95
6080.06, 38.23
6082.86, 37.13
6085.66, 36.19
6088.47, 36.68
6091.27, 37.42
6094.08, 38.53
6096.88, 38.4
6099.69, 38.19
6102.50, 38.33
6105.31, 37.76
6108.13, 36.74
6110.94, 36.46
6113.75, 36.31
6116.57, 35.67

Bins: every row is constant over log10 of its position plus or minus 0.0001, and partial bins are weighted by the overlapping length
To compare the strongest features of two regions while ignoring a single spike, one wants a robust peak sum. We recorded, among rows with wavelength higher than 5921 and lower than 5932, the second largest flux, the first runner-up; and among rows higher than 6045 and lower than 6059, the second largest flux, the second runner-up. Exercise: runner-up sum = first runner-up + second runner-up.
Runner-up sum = 77.9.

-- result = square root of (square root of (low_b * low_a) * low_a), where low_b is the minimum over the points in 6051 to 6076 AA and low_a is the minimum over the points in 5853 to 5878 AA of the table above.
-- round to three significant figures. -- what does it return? 39.7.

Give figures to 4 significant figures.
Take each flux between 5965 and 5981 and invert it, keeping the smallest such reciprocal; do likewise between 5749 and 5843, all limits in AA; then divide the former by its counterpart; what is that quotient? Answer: 1.292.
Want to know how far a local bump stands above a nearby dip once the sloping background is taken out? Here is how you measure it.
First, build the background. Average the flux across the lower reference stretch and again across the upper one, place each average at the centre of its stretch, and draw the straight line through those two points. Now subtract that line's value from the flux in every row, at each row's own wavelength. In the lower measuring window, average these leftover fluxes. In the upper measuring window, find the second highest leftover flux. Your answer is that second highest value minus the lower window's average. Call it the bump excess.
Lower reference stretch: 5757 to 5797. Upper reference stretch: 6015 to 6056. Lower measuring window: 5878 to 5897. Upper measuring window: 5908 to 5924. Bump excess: 3.1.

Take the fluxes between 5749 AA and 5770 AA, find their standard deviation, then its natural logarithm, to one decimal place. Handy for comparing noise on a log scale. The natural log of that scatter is 0.2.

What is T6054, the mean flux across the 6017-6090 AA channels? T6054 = 37.7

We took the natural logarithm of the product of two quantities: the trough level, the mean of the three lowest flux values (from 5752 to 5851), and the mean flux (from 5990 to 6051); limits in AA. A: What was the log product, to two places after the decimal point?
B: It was 7.40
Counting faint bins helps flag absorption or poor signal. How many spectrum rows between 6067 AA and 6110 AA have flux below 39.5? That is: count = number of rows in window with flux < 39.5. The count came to 15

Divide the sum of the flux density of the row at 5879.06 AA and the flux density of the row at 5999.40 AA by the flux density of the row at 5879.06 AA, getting 1.92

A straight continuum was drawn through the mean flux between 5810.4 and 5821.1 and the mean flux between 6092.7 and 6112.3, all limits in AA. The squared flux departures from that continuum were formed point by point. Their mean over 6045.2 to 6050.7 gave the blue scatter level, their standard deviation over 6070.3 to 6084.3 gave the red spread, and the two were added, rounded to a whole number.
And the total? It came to 3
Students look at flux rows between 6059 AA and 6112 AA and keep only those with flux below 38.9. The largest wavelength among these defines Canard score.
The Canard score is 6110.94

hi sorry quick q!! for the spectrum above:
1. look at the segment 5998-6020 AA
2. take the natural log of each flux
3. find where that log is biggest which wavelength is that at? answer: 6007.70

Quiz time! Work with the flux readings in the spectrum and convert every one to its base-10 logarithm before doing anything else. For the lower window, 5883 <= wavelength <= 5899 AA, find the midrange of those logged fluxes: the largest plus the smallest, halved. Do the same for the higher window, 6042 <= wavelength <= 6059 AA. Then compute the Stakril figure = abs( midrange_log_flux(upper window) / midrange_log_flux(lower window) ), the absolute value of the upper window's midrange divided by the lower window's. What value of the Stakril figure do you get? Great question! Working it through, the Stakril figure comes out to 0.99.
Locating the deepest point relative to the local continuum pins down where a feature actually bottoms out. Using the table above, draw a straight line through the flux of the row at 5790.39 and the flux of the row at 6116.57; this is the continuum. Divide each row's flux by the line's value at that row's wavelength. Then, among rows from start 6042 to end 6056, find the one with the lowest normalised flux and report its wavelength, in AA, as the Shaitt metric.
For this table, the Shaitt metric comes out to 6054.91 AA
